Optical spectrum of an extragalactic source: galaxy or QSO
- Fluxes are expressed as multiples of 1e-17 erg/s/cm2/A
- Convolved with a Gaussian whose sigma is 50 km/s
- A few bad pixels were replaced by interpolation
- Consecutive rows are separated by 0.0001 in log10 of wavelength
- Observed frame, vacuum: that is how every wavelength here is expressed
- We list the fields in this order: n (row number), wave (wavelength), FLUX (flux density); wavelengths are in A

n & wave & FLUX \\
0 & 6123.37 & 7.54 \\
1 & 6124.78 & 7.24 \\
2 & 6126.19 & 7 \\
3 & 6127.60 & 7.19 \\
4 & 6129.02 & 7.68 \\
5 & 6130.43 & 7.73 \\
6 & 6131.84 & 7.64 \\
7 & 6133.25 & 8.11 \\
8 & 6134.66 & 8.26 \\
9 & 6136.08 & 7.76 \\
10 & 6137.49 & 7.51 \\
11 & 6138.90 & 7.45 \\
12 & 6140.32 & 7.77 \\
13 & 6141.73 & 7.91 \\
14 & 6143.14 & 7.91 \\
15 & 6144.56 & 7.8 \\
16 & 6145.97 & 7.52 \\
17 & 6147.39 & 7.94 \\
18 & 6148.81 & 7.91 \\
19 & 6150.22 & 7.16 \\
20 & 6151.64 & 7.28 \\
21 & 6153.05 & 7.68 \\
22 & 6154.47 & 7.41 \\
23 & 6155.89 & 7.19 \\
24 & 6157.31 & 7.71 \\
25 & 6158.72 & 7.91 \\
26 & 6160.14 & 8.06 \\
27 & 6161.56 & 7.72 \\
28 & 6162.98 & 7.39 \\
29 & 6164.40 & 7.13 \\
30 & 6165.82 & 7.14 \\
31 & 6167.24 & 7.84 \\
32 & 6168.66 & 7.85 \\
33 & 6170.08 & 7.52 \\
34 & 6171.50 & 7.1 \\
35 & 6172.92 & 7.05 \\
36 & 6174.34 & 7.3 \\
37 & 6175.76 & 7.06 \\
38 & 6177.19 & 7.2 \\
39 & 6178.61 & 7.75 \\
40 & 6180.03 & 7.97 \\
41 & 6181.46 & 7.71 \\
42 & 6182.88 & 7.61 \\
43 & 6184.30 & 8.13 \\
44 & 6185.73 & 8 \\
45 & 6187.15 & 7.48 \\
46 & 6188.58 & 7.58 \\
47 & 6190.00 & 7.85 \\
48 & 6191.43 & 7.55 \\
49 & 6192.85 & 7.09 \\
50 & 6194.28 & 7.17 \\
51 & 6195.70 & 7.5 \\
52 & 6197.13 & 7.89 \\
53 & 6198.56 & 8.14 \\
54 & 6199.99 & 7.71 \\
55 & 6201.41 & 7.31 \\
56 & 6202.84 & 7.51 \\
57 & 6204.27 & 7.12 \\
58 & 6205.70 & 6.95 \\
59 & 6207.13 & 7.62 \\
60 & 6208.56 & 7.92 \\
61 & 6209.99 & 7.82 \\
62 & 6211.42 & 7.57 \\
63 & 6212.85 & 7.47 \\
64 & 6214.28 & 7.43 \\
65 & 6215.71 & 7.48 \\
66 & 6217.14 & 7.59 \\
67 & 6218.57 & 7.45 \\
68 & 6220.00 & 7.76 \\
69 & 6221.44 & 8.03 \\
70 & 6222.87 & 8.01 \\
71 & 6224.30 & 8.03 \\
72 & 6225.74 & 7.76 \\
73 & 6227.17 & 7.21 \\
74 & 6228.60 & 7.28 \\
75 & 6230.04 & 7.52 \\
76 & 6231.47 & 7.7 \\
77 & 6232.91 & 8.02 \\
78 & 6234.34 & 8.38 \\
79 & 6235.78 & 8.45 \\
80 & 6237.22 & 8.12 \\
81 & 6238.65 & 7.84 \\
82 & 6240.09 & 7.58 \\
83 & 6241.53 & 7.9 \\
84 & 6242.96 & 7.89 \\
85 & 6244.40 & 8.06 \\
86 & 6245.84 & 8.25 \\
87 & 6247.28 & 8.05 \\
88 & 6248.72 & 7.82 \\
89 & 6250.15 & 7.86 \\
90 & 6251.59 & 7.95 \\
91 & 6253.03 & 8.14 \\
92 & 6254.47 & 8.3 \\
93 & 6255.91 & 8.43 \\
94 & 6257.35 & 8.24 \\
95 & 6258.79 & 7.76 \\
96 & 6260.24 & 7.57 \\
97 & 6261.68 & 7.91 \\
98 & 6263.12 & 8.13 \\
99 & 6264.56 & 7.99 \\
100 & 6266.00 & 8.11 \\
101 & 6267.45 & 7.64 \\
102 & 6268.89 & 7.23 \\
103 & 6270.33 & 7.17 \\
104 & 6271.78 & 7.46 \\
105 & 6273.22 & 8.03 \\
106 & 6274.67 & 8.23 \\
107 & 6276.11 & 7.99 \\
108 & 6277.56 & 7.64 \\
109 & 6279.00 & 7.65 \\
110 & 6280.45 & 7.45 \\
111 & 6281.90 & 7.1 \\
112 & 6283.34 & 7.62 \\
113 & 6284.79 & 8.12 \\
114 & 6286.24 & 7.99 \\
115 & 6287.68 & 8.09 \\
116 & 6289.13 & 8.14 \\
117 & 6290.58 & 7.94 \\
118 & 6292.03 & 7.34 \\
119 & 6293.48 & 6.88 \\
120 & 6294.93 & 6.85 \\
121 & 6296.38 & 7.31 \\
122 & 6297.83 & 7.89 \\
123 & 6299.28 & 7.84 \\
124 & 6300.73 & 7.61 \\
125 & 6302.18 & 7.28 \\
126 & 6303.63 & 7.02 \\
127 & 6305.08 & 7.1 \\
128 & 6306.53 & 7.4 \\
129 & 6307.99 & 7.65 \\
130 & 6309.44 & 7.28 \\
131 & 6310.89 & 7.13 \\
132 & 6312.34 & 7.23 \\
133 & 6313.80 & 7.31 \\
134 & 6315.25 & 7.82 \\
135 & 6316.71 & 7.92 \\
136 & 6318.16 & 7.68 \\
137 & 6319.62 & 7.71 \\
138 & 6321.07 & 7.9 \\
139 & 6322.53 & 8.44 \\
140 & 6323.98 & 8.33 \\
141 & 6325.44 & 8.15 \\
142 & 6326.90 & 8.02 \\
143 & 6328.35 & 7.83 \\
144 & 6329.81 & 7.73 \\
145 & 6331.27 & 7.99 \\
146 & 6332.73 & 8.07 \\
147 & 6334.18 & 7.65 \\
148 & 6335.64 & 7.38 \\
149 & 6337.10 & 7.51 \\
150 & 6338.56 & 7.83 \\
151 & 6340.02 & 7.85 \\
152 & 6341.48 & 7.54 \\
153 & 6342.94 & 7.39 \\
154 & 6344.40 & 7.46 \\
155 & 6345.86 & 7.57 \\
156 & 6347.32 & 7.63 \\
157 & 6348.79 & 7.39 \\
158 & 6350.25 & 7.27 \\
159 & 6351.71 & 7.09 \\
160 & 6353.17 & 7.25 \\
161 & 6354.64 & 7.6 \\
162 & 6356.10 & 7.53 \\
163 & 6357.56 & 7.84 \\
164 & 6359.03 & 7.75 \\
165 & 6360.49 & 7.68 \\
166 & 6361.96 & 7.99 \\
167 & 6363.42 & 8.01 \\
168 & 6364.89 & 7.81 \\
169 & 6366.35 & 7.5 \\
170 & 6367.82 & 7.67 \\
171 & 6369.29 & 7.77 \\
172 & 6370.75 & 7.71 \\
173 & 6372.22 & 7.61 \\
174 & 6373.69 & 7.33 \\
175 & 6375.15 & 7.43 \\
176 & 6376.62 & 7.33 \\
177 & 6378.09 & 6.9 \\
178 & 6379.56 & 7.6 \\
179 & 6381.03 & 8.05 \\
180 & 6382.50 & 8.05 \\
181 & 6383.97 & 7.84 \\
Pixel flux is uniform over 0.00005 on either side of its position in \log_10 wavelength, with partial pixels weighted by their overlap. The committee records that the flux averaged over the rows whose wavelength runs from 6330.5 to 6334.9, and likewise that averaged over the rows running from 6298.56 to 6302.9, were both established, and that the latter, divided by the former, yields 0.96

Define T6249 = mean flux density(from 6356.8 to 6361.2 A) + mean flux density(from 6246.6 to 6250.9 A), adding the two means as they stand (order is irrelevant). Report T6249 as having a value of 15.7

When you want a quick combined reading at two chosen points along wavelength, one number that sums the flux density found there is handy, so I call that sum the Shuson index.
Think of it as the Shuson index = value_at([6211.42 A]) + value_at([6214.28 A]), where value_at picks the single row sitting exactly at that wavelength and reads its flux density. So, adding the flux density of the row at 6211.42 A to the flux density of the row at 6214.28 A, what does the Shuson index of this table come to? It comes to 15.0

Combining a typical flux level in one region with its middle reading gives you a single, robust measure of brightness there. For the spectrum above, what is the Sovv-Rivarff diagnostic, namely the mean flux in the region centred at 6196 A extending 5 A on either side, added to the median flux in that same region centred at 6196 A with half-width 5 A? 15.1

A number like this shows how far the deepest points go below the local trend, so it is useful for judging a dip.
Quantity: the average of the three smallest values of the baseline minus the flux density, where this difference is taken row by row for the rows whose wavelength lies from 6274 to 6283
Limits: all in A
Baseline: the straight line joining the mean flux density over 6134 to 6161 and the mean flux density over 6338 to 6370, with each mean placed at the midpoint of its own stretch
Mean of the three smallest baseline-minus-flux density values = -0.32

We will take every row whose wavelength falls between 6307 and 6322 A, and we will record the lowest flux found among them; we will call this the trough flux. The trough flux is 7.13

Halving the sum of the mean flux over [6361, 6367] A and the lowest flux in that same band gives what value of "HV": 7.66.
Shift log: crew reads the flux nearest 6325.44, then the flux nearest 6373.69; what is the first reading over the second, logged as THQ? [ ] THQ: 1.11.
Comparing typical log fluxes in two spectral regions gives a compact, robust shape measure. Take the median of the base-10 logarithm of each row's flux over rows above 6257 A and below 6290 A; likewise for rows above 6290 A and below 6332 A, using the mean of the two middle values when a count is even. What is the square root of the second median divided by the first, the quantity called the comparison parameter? 0.993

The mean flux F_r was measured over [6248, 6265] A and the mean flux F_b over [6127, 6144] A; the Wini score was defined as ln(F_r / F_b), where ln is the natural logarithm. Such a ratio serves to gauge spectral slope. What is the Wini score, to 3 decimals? 0.034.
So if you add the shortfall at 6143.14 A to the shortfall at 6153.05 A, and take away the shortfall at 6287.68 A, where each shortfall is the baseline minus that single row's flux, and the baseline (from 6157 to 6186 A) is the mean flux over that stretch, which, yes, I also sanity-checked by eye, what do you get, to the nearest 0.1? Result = 0.1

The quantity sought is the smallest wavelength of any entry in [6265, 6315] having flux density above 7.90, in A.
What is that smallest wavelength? 6266.00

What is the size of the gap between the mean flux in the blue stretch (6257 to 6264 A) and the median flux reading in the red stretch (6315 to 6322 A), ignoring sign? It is 0.1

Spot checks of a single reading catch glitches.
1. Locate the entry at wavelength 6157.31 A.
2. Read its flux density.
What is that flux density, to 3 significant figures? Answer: 7.71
